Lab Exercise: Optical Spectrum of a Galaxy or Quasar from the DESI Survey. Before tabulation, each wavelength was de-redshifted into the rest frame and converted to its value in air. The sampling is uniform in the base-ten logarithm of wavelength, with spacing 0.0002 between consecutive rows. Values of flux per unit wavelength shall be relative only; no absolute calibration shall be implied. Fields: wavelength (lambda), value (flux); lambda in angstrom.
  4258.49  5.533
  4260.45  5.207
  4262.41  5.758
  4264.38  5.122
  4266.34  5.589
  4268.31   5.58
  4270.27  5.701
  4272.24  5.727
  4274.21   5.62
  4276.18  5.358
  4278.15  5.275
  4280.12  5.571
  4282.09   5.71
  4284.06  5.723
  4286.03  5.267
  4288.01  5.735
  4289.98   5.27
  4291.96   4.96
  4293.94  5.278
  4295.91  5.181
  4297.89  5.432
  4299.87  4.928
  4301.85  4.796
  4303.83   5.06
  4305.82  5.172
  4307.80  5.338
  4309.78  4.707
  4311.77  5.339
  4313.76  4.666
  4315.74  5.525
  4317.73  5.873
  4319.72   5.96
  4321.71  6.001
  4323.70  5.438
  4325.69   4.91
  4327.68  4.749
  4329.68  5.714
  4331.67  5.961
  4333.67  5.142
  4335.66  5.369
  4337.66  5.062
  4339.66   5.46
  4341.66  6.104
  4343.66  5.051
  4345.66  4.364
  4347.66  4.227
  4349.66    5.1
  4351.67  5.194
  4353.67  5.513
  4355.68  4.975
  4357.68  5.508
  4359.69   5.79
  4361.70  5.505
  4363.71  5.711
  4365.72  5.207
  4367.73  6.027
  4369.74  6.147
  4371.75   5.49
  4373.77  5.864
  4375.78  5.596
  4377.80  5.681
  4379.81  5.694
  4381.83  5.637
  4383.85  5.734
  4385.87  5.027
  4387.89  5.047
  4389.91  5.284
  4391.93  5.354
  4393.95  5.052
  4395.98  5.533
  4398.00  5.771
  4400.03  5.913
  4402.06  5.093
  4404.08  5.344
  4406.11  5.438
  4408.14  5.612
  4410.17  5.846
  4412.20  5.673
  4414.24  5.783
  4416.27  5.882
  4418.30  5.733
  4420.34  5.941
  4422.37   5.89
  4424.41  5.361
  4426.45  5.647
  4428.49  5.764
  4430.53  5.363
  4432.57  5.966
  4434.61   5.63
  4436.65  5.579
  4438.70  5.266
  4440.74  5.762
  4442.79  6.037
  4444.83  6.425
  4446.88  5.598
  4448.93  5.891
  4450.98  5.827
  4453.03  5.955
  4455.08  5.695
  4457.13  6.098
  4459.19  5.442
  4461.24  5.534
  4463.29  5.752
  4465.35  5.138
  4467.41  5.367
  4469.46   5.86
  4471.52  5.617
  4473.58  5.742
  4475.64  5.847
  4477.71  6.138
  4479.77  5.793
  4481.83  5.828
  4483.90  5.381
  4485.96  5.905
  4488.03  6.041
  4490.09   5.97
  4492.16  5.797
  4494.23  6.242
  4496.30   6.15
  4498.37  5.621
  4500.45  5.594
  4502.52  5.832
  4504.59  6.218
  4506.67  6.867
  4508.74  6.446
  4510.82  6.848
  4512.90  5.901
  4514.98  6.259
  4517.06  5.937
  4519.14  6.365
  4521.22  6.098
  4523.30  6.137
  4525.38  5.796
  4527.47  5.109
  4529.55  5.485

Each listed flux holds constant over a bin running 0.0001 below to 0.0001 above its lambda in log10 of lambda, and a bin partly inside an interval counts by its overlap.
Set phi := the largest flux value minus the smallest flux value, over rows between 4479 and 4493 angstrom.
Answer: 0.66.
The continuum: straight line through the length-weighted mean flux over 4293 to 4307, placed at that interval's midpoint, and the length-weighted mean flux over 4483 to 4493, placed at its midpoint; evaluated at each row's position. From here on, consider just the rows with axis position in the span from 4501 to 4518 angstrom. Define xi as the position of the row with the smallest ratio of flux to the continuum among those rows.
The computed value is 4502.52 angstrom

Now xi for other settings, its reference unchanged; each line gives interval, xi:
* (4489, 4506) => 4500.45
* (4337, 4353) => 4347.66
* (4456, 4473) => 4465.35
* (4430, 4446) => 4438.70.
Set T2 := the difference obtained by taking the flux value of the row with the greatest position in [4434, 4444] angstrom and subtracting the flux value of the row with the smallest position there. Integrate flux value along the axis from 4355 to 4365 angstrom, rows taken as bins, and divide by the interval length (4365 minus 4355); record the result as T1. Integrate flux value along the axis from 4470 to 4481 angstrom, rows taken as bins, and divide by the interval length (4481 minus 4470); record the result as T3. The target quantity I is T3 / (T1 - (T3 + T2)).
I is -8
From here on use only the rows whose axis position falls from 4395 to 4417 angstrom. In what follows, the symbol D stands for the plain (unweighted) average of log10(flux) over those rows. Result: 0.750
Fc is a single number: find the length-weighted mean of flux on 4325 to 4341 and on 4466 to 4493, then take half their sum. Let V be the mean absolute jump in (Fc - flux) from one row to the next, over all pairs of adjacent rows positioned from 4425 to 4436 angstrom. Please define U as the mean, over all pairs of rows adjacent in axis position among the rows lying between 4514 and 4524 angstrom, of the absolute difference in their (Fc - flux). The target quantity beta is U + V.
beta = 0.63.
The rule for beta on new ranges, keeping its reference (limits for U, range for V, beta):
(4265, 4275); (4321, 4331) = 0.62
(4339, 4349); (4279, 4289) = 0.90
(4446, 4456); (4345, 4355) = 0.54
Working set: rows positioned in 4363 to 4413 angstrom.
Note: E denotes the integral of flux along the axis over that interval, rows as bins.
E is 278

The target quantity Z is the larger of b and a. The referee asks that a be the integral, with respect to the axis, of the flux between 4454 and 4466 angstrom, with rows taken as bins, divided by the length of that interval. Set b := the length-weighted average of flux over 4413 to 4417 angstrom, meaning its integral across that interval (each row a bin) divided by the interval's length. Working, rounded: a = 5.63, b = 5.8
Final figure 5.81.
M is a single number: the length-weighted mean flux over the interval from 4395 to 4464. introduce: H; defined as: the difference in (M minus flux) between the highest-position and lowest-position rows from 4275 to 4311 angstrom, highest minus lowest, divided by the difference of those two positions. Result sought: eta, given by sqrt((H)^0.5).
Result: 0.373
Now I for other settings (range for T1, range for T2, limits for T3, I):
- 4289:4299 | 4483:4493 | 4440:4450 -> -5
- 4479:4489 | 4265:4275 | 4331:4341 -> 15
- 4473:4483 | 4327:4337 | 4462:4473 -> -18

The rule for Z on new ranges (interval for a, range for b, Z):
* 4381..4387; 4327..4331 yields 5.45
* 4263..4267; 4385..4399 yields 5.37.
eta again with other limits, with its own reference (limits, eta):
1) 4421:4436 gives 0.382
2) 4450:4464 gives 0.279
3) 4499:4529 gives 0.366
